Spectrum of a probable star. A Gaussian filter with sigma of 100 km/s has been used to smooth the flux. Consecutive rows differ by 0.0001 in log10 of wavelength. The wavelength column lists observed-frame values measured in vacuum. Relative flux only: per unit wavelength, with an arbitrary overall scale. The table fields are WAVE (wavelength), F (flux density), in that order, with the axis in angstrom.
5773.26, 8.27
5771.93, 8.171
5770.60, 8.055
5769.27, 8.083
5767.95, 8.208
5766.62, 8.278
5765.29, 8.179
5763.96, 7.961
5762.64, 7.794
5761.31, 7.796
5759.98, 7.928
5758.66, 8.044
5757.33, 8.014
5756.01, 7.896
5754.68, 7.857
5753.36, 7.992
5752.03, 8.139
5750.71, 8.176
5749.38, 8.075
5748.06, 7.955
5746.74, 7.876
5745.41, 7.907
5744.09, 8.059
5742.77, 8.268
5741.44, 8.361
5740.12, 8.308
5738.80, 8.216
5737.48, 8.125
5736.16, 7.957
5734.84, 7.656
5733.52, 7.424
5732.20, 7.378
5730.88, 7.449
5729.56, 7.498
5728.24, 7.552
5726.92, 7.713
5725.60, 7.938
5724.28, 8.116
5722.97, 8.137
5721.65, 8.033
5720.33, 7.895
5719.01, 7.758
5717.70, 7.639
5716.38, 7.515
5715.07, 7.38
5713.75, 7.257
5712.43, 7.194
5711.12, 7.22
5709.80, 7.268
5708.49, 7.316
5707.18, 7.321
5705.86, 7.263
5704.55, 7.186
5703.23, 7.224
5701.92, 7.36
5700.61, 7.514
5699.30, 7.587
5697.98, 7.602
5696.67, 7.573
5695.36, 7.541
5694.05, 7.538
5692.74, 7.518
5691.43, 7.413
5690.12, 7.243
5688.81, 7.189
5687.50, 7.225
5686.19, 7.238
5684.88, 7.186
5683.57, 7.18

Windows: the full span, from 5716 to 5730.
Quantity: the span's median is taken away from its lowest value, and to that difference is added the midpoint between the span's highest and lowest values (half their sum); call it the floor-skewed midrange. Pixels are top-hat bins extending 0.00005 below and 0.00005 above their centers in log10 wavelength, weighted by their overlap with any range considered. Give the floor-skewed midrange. 7.56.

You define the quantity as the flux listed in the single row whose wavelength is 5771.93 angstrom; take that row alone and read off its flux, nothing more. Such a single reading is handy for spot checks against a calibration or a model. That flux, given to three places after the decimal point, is 8.171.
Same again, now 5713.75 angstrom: 7.257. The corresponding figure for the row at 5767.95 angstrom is 8.208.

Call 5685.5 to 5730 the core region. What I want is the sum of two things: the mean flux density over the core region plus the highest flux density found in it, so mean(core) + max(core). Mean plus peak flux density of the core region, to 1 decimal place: 15.6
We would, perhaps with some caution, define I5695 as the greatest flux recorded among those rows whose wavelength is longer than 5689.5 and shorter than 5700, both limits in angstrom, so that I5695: 7.602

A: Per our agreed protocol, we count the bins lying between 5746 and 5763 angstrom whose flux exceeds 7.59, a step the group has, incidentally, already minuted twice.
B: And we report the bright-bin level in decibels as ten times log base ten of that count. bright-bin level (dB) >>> 11.1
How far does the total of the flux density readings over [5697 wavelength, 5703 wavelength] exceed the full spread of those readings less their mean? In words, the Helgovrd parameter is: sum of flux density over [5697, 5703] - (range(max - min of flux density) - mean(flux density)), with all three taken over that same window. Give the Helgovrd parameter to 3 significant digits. 37.3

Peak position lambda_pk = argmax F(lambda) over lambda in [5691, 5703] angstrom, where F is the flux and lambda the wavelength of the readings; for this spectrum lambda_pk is 5697.98 angstrom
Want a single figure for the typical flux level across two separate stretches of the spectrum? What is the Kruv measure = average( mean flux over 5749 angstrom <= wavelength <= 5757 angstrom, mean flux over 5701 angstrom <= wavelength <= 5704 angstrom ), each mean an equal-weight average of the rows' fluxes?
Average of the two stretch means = 7.66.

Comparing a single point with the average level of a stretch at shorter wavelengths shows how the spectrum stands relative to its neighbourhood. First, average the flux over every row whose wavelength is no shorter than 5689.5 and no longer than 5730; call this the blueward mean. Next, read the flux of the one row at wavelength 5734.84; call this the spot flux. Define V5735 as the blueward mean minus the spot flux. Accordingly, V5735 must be -0.13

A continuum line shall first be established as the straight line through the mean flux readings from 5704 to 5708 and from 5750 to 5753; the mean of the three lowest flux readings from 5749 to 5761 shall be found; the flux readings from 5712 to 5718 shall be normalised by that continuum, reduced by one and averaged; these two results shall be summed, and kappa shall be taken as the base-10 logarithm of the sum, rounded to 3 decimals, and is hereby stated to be 0.897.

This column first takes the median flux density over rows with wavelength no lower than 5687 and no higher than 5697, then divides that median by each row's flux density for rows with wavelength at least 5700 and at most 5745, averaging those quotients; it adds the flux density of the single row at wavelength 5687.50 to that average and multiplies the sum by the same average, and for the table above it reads 8.01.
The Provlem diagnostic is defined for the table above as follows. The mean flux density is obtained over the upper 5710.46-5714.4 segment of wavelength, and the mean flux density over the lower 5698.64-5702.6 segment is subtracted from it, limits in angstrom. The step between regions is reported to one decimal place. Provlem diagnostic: -0.3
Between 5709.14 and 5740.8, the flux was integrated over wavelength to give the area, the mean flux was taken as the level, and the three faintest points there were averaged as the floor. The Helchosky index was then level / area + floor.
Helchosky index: 7.26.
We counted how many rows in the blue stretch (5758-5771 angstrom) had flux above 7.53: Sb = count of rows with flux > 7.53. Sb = 10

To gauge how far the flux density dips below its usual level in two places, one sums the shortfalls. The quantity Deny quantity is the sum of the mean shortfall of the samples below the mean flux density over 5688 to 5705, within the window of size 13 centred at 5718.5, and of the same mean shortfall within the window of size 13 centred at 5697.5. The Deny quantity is -0.3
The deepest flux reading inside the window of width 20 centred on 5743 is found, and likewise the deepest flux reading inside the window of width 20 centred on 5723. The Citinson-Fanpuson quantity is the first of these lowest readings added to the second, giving 14.7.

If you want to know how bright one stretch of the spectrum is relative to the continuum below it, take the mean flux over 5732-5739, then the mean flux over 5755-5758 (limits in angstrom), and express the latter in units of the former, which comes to 1.02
